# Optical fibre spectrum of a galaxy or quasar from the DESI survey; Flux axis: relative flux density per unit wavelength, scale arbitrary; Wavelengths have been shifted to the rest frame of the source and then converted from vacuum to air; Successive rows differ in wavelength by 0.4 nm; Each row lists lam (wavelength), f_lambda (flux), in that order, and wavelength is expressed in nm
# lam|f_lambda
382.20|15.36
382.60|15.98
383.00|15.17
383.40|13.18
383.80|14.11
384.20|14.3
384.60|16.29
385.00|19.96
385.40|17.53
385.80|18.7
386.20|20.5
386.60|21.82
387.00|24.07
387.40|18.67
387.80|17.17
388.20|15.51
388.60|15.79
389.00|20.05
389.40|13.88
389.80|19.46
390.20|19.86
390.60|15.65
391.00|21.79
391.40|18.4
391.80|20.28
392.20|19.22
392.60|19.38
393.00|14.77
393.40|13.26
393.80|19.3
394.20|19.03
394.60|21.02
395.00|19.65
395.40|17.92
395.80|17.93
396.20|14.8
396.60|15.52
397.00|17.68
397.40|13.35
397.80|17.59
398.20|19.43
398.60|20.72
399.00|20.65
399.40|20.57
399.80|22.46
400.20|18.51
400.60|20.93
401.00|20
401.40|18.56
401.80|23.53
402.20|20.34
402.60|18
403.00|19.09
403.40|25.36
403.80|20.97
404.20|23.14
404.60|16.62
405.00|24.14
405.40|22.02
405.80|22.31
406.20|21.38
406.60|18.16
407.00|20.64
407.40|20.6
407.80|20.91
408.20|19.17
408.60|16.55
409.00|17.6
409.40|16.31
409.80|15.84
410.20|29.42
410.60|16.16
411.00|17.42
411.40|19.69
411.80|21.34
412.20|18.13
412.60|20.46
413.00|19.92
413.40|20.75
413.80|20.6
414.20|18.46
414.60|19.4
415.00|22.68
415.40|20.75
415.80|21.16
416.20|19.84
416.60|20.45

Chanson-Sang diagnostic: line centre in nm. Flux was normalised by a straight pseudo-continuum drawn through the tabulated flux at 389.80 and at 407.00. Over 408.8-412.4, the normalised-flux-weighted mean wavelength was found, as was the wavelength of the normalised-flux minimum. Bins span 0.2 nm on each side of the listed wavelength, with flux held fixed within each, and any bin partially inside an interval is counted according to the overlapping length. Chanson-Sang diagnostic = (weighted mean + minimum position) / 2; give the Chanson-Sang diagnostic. 410.21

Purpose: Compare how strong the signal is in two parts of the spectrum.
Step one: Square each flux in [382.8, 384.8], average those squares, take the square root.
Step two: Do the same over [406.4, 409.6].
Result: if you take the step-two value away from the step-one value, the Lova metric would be -4.2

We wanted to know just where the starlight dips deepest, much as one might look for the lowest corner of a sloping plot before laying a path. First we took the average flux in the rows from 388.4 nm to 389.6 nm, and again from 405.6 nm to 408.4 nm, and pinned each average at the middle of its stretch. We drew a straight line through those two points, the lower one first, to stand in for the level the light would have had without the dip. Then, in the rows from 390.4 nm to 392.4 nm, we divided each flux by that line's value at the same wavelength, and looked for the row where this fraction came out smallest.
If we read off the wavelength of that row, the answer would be 390.60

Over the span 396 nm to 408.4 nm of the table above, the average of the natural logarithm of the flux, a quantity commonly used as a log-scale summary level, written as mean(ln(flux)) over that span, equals 2.98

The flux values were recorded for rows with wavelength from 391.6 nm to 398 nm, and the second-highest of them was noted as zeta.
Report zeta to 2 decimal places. 20.28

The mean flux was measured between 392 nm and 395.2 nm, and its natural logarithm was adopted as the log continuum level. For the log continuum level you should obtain 2.90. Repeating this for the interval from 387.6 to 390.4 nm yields 2.86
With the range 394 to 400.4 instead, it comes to 2.92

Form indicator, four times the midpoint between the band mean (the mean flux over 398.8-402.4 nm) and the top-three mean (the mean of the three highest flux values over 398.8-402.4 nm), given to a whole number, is 86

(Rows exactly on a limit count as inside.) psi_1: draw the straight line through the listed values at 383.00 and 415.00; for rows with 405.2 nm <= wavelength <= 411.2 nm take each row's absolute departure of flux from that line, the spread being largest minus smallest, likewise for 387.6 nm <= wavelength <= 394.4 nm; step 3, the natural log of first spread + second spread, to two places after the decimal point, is 2.47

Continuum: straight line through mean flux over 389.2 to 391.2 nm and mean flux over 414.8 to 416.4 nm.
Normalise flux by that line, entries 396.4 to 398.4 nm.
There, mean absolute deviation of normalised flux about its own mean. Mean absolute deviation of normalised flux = 0.09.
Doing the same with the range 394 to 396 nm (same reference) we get 0.05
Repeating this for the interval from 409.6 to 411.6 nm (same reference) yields 0.19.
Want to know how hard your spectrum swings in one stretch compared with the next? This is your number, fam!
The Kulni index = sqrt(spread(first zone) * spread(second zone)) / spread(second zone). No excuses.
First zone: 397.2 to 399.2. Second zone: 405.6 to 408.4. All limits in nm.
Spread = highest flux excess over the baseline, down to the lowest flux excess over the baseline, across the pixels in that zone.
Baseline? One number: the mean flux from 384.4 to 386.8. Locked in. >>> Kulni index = 1.3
